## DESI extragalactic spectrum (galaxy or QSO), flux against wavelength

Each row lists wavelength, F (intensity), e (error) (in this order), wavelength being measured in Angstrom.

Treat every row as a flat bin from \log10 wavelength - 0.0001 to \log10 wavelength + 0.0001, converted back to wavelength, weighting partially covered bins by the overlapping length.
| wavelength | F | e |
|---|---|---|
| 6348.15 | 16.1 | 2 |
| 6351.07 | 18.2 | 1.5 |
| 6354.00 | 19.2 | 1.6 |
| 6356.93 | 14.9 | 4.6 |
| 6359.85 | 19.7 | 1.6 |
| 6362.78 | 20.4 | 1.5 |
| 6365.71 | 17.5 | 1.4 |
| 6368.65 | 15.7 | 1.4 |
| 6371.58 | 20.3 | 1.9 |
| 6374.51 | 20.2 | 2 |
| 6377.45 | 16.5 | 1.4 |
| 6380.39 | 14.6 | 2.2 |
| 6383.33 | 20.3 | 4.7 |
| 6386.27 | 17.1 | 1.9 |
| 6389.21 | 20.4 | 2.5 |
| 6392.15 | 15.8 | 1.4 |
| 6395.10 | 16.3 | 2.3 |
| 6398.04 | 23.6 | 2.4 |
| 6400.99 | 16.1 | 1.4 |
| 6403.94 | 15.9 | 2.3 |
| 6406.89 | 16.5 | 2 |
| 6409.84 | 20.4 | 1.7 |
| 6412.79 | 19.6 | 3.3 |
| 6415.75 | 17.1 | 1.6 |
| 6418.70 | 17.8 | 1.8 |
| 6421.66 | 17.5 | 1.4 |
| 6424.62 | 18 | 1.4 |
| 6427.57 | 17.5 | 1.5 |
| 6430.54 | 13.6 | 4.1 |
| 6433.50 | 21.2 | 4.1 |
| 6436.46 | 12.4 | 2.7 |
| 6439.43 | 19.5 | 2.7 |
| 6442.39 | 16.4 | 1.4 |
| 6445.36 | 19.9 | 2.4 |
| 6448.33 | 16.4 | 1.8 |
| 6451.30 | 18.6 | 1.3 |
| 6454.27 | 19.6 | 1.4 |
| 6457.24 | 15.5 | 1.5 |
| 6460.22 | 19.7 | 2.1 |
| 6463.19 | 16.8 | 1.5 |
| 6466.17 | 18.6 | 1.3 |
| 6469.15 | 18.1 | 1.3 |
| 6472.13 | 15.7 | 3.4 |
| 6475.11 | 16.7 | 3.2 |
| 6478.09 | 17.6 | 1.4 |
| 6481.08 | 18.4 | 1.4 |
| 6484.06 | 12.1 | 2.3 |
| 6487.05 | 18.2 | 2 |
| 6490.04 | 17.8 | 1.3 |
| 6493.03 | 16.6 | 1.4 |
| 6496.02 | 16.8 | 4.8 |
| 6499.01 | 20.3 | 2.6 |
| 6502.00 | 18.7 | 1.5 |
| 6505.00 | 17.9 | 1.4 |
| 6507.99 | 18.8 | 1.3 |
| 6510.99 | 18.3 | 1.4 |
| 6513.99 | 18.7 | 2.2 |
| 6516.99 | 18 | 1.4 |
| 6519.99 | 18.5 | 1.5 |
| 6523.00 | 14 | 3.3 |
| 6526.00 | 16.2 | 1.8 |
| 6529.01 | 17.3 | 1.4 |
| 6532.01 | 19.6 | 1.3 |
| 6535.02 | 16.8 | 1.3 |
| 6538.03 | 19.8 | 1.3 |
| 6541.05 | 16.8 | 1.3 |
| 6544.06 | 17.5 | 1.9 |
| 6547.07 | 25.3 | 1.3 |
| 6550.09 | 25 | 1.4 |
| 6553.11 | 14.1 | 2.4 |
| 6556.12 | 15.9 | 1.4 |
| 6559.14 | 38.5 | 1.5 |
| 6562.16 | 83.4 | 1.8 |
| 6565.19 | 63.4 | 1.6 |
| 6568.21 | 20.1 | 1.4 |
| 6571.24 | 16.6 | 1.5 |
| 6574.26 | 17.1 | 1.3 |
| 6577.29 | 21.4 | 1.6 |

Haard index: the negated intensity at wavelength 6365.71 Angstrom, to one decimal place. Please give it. -17.5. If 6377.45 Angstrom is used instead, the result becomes -16.5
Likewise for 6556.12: -15.9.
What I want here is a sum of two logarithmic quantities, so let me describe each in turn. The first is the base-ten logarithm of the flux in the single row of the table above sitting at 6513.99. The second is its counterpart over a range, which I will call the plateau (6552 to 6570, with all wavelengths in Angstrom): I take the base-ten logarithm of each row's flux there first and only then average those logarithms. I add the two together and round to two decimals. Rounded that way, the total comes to 2.77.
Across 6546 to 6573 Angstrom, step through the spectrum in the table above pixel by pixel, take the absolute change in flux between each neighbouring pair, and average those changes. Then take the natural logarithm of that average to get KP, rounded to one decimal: 2.9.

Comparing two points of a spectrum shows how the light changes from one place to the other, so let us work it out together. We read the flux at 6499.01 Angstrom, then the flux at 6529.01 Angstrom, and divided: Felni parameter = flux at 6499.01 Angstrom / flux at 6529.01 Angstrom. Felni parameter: 1.17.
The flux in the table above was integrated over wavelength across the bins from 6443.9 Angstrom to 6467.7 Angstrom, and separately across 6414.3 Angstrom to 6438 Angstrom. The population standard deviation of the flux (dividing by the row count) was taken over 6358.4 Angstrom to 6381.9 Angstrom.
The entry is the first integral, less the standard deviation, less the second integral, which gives 29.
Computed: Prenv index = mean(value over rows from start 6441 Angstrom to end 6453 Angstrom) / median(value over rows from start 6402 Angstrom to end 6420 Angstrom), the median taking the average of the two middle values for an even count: 1.02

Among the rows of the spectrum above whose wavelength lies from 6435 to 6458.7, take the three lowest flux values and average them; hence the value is 14.8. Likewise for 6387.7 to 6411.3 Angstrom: 15.9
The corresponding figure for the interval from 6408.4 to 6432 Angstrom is 16.1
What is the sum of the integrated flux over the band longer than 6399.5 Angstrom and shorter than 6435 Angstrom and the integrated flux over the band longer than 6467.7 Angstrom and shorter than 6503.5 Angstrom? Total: 1242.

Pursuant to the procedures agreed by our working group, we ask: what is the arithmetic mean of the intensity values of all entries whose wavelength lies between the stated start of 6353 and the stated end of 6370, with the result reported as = 17.9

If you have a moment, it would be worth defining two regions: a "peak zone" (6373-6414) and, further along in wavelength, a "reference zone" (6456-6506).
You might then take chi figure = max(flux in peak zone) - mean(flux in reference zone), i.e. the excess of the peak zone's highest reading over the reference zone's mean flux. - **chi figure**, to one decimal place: 6.2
